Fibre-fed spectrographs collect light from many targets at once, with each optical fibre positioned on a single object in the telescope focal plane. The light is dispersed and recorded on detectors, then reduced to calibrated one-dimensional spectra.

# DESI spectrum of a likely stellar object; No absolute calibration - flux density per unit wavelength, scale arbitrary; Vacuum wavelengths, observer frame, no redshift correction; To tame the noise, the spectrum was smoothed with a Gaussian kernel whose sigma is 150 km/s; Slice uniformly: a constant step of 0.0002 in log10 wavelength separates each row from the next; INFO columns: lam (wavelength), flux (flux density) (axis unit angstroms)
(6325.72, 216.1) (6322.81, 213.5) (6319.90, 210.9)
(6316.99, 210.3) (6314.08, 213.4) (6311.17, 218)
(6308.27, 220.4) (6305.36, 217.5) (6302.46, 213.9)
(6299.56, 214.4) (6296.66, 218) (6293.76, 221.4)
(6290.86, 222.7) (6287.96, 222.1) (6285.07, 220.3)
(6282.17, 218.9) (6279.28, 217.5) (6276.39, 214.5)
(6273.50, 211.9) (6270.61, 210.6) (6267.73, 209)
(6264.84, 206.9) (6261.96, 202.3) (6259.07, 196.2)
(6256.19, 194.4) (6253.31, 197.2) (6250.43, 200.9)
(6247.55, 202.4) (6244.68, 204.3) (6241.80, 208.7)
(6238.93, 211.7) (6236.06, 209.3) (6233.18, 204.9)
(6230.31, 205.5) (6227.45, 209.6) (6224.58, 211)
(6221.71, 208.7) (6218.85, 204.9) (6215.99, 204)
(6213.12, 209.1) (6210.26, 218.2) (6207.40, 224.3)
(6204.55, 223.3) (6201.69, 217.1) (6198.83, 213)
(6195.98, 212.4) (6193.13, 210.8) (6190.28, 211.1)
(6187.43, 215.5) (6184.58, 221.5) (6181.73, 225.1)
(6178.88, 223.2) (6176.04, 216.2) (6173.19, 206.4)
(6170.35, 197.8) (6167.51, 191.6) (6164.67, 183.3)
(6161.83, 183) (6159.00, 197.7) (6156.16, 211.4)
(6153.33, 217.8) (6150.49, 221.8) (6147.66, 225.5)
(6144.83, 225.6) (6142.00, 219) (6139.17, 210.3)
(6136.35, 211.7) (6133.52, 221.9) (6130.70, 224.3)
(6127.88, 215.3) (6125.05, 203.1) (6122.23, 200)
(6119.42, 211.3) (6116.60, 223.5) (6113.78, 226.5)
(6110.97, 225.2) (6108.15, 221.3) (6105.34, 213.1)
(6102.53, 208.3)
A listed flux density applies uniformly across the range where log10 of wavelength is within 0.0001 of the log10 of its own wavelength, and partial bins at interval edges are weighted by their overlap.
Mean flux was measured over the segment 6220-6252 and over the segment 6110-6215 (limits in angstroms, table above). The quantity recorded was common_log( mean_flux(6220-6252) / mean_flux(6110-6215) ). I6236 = -0.013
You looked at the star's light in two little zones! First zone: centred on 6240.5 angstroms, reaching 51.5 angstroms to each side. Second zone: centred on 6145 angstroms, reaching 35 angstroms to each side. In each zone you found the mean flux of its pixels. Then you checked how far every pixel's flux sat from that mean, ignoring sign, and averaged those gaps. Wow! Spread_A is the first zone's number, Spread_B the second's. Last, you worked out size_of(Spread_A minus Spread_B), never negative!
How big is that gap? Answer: 4.7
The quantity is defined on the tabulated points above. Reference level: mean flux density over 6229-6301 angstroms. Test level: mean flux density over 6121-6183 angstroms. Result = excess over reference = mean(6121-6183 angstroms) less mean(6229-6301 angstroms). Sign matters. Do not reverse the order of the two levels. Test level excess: 0.7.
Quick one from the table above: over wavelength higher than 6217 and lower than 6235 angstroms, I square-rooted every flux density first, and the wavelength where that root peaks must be 6224.58 angstroms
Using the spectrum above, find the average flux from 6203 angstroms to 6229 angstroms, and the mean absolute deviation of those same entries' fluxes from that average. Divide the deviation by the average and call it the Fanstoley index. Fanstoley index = 0.0294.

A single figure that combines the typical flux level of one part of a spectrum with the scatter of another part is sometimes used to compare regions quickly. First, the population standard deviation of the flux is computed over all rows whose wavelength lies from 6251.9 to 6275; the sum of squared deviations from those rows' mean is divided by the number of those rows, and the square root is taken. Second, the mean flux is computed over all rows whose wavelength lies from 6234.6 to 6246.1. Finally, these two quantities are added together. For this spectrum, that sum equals 215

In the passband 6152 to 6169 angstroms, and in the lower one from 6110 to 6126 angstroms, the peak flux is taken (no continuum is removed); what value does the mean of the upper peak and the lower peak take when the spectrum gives 222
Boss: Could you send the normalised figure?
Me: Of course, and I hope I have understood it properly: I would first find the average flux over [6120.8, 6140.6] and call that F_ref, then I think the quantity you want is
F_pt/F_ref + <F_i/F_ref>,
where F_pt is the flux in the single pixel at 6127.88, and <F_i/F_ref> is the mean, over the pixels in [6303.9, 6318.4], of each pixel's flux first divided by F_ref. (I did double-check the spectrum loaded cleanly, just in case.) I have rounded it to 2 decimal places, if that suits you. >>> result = 2.03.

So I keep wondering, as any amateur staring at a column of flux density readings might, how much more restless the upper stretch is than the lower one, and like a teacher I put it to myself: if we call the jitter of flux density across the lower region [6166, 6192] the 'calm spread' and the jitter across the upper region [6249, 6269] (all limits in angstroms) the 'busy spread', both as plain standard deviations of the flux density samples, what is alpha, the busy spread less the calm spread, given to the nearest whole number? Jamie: -6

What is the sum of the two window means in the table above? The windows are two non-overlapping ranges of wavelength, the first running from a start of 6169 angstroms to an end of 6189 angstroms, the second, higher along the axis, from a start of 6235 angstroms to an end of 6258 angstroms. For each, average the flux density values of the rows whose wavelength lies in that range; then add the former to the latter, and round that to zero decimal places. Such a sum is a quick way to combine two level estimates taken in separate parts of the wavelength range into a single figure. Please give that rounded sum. 419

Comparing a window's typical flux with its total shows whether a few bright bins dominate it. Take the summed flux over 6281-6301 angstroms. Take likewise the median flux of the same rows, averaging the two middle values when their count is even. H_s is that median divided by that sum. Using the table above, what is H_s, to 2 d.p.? 0.14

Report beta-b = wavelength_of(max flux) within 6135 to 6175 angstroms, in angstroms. 6144.83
